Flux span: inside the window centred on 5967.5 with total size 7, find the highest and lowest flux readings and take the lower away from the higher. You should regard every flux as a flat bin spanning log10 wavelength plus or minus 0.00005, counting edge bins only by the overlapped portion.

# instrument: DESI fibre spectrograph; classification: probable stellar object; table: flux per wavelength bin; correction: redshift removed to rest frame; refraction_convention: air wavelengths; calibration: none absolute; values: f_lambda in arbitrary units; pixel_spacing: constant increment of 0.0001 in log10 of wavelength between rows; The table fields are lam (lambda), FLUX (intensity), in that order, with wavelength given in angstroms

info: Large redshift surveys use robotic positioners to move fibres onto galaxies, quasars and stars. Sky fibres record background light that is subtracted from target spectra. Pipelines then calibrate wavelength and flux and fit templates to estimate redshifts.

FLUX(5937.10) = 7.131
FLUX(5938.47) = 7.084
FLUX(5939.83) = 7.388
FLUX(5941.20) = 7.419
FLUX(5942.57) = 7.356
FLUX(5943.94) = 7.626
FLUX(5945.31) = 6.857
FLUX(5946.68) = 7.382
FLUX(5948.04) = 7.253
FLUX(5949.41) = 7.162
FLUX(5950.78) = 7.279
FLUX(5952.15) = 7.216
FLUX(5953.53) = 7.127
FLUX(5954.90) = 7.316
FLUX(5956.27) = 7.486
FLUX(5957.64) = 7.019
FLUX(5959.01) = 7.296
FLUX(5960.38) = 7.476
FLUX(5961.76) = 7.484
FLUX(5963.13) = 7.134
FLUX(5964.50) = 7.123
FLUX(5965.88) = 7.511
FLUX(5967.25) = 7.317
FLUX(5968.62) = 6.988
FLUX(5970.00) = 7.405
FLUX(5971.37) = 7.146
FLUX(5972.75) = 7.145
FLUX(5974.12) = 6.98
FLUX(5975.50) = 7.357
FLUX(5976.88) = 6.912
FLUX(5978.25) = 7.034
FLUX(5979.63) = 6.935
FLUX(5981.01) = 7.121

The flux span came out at 0.52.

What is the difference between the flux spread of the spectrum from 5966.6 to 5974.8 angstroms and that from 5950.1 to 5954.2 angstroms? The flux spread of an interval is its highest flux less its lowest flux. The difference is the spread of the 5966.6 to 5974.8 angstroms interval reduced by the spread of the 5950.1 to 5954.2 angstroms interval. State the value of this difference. 0.3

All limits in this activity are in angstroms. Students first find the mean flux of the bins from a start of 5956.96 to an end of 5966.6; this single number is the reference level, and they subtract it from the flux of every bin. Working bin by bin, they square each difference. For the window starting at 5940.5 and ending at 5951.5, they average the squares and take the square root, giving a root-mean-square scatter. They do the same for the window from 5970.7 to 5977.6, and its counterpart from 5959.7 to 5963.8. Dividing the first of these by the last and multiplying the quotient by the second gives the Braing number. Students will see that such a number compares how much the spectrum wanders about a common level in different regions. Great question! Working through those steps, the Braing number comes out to 0.28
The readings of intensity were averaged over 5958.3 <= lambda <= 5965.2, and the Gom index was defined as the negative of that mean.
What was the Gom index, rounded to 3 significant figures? -7.30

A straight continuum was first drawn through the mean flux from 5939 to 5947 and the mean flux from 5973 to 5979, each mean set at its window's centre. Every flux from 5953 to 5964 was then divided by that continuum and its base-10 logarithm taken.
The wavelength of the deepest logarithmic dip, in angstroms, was 5957.64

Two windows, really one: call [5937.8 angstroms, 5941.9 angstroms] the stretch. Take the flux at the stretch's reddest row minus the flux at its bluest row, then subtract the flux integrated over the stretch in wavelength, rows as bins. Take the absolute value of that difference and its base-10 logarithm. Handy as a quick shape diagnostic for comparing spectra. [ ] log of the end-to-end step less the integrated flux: 1.47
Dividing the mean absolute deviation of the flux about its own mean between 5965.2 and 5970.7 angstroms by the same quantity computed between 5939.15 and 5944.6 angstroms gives 1.77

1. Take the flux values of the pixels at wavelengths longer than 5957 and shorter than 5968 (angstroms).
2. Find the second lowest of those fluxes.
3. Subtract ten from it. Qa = -2.88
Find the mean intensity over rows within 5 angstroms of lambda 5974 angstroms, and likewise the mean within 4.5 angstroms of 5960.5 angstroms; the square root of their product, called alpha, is 7.21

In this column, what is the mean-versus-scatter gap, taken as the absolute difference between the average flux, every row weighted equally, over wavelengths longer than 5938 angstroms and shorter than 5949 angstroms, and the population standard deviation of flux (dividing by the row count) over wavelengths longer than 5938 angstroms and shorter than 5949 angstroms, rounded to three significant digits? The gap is 7.08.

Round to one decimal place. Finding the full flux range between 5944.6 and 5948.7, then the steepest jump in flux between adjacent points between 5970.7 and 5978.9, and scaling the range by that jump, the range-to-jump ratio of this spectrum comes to 1.2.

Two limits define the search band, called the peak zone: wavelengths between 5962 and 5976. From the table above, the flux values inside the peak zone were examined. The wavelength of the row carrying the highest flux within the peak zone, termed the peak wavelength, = 5965.88 angstroms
